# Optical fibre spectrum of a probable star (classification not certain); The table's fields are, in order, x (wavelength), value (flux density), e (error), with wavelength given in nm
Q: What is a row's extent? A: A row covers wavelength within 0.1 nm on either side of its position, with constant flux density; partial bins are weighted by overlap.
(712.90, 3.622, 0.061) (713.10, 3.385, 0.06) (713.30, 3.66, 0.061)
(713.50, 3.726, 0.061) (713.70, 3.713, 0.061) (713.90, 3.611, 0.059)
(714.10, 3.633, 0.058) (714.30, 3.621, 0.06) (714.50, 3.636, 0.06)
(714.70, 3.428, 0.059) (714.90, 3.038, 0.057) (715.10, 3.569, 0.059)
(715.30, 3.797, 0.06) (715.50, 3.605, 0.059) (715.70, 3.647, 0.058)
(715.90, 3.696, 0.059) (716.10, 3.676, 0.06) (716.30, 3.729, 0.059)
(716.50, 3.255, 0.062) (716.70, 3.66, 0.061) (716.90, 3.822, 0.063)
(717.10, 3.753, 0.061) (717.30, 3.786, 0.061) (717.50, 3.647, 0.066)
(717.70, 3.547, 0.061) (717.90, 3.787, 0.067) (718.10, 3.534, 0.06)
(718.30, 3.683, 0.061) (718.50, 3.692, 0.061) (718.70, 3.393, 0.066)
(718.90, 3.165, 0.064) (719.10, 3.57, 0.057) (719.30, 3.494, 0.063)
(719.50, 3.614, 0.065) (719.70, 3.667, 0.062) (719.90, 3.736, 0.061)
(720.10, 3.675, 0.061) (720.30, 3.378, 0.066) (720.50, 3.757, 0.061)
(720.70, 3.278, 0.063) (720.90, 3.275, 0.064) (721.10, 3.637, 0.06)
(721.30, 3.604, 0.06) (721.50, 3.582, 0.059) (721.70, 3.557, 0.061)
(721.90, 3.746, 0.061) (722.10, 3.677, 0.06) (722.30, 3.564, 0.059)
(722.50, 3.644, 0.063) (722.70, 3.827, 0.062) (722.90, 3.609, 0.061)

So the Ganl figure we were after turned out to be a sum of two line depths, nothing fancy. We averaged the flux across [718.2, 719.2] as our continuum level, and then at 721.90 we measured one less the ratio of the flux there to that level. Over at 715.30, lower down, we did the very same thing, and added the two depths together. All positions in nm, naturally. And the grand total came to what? -0.15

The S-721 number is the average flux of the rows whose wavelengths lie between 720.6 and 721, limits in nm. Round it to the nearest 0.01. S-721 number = 3.28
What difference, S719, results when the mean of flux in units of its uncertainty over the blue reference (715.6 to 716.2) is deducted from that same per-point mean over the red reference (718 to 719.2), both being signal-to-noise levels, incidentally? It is -5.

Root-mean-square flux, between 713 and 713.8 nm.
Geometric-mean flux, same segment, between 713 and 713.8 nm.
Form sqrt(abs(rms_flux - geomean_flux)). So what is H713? 0.07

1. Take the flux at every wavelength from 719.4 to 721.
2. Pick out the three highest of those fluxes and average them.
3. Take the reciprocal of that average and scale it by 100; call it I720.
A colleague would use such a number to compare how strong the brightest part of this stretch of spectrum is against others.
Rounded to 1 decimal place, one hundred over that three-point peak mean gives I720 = 26.9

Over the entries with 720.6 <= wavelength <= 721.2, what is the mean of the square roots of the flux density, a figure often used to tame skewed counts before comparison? 1.84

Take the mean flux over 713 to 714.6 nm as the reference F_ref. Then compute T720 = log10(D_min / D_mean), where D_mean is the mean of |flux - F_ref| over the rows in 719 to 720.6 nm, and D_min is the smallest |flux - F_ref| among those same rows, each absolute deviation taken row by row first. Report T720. -1.0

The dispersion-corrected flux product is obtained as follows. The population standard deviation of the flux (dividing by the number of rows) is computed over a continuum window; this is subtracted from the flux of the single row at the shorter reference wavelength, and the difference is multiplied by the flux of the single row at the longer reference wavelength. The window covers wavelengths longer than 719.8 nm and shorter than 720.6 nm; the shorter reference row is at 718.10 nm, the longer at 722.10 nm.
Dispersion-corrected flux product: 12.4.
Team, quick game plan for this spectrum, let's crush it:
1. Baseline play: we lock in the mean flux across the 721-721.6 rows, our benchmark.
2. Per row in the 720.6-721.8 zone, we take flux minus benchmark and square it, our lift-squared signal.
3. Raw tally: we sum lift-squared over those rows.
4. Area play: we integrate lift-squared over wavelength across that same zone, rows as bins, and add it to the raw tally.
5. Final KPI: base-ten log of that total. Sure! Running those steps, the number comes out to -0.57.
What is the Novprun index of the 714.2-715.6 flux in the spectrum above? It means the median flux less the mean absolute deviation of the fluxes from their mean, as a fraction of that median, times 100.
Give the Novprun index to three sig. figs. 95.3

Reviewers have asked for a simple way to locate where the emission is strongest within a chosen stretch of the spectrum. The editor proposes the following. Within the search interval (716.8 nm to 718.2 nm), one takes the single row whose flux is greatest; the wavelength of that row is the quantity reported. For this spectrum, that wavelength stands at 716.90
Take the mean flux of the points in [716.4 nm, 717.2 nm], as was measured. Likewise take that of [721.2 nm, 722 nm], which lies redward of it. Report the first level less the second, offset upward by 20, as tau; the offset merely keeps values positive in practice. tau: 20.00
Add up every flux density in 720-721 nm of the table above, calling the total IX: 17.4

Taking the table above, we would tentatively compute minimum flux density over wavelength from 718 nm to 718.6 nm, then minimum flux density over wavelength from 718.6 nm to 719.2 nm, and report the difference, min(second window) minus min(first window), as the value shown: -0.4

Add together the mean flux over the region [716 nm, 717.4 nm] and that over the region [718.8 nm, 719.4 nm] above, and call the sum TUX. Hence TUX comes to 7.08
